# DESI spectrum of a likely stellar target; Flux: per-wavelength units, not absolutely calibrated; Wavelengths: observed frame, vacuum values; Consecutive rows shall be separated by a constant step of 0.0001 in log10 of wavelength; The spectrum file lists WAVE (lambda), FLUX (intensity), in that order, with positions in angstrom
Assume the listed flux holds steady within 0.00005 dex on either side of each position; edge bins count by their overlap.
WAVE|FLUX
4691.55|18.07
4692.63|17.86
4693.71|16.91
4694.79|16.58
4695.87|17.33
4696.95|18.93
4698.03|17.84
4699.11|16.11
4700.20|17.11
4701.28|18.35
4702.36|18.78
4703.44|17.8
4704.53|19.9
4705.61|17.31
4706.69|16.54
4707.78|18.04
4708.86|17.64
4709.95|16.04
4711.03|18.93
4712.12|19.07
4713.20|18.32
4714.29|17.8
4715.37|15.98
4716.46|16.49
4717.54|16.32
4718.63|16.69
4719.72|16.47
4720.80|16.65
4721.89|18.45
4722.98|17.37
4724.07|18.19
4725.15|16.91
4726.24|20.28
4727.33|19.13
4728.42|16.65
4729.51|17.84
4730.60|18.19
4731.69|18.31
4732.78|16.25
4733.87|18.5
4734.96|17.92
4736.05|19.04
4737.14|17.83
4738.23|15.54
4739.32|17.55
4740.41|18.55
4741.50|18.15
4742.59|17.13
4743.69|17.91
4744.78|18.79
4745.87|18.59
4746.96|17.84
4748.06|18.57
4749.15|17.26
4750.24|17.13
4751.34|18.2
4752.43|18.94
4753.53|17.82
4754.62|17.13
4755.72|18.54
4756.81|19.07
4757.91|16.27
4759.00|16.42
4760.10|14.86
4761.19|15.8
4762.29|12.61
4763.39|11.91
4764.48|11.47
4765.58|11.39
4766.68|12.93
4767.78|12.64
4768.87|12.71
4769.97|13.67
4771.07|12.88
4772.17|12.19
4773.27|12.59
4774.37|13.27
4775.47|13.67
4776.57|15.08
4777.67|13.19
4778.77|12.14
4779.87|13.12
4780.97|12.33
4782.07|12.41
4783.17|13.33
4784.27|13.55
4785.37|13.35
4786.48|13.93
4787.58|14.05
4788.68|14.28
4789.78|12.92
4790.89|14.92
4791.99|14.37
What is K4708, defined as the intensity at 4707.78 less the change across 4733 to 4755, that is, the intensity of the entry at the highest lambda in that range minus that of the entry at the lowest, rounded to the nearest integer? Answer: 19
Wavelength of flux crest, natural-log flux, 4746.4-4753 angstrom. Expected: 4752.43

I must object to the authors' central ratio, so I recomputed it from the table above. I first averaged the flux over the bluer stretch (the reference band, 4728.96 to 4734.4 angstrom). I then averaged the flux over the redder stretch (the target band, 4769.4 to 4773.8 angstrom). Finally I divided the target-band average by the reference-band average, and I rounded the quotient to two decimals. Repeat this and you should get 0.72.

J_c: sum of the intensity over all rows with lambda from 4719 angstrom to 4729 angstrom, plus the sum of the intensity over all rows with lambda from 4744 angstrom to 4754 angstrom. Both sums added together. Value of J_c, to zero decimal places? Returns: 323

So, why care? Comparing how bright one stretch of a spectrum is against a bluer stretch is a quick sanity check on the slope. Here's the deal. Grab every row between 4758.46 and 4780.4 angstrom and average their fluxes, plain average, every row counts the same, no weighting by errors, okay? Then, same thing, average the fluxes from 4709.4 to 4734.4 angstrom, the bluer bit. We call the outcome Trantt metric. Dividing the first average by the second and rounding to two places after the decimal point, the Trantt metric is 0.75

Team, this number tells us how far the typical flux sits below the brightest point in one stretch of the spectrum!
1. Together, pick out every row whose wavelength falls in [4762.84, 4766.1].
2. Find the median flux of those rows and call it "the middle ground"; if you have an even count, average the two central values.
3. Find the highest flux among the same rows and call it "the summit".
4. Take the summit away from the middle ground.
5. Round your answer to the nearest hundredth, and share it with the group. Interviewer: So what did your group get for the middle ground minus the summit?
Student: -0.44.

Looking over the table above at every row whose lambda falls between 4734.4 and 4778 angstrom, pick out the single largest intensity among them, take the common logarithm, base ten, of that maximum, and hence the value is 1.28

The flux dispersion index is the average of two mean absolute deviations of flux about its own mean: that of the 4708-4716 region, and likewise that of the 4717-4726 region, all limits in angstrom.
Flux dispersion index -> 0.8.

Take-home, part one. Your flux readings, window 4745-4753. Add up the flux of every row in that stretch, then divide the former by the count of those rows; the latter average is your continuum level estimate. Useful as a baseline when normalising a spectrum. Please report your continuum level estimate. 18.1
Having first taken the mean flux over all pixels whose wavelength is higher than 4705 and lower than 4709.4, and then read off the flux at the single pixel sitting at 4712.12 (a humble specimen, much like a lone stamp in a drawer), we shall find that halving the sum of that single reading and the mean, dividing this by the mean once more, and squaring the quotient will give 1.1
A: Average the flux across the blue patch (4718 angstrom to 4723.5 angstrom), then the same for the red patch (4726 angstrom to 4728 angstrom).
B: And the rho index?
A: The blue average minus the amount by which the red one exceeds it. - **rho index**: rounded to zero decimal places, 15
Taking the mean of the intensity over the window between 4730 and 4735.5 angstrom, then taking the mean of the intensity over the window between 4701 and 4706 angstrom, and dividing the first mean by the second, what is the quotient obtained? 0.97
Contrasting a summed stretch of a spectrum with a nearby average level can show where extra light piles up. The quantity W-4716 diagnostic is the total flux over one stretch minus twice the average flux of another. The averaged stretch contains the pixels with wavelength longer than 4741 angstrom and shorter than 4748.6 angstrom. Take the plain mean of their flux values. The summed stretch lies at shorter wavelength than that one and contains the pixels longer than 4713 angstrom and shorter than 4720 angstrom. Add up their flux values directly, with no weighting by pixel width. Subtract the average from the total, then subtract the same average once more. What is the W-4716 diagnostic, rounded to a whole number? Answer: 82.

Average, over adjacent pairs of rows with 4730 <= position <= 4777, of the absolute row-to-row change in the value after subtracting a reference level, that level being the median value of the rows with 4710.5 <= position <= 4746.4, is 0.99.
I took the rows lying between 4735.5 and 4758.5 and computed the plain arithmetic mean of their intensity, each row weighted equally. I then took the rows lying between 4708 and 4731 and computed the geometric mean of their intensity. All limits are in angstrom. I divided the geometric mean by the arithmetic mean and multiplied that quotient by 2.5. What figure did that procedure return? 2.45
